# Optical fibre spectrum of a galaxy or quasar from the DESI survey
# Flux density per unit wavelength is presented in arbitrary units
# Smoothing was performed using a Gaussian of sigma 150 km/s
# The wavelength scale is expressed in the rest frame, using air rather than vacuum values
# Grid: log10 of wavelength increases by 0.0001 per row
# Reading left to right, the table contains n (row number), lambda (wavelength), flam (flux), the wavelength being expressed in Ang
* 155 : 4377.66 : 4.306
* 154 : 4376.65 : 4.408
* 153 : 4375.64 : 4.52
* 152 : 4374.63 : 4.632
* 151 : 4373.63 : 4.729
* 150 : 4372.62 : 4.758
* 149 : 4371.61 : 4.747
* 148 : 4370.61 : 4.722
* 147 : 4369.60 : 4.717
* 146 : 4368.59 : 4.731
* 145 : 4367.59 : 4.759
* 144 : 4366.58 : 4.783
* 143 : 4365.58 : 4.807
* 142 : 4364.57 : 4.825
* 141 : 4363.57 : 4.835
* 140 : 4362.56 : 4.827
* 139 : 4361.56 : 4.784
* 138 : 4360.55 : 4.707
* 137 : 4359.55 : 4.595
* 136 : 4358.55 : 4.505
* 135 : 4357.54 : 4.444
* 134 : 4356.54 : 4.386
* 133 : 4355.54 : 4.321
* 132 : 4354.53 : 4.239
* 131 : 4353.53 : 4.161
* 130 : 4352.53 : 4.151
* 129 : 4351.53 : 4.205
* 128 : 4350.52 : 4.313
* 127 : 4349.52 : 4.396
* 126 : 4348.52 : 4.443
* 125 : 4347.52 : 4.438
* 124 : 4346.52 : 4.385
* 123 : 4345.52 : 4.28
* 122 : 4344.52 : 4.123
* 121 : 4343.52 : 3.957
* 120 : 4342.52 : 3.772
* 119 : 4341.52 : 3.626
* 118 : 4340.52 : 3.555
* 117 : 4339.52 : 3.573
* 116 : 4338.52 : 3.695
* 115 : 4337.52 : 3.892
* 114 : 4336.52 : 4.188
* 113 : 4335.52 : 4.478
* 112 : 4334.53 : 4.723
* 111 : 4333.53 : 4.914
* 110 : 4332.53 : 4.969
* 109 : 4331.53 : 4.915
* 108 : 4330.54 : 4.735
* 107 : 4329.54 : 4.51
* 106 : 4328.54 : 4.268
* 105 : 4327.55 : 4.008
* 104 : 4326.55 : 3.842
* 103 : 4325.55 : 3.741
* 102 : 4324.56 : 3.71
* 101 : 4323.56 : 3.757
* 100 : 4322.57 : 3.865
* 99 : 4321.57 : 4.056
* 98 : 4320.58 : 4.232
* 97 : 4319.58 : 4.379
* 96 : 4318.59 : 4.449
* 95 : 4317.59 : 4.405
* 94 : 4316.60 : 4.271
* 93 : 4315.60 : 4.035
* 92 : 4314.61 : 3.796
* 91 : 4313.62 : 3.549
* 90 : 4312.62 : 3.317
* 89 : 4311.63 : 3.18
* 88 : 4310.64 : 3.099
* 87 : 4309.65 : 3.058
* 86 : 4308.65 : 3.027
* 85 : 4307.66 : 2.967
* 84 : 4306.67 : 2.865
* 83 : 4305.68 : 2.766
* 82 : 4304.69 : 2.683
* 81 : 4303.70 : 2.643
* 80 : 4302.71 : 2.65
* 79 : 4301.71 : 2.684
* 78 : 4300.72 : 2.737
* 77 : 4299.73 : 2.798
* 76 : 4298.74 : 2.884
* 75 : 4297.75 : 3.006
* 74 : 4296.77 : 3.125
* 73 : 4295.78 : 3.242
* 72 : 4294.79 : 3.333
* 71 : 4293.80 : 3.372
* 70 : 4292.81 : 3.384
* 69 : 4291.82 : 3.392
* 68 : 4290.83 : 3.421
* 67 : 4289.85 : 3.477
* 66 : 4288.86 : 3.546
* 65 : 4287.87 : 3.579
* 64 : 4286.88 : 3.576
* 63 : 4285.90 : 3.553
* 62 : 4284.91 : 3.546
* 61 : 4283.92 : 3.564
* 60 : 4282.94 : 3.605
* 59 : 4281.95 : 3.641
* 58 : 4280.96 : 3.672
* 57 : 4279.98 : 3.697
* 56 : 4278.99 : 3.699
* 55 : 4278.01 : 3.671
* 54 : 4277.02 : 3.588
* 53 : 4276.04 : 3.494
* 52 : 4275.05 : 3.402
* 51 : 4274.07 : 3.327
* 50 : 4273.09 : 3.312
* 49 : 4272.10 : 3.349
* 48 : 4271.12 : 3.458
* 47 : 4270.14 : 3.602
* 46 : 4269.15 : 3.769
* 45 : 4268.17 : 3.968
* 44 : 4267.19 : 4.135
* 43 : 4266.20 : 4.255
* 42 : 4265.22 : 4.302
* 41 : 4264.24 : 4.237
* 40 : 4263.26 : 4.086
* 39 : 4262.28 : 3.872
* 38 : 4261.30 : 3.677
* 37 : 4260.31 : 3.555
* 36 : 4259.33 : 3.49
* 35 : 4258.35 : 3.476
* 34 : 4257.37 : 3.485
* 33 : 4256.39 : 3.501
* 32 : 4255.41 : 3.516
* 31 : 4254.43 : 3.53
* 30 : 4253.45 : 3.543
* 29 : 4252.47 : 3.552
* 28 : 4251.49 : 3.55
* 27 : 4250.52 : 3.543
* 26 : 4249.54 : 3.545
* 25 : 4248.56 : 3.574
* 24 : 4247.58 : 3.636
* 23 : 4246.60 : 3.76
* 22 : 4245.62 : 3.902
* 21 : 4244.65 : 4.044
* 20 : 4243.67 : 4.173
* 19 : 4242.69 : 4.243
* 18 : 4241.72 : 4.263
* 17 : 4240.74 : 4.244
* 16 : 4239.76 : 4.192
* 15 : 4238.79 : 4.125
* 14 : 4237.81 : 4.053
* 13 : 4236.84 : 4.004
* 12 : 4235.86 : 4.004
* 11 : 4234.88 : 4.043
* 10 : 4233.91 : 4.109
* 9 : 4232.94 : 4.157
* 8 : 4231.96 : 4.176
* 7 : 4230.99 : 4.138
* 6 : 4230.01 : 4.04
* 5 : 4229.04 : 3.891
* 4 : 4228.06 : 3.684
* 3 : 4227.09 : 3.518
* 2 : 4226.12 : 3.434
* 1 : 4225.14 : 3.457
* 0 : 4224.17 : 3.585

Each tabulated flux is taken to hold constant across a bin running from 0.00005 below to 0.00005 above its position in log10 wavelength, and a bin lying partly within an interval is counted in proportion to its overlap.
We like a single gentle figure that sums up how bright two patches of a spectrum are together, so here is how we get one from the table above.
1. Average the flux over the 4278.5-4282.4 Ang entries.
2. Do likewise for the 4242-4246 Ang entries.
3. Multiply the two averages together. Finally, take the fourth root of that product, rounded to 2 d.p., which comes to 1.97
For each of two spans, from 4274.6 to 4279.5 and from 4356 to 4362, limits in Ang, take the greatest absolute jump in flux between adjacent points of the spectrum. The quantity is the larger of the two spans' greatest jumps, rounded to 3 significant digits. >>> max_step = 0.112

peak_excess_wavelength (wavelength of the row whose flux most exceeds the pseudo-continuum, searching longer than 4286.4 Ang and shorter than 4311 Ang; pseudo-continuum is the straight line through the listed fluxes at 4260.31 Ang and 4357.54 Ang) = 4286.88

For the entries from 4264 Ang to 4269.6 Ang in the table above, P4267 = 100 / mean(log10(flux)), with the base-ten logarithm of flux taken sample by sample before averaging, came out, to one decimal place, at 163.0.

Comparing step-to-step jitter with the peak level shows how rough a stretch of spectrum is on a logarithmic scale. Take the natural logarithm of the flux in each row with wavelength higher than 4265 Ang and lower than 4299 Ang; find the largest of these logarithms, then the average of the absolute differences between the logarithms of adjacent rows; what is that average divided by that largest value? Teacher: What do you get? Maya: 0.0129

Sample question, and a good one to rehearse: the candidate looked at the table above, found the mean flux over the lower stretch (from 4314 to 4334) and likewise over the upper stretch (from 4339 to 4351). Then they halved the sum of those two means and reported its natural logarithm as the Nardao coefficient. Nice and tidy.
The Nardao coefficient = 1.42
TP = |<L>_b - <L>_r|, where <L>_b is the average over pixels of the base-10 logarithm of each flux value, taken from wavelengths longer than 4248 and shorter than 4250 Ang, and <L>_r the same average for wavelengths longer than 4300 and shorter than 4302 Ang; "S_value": 0.12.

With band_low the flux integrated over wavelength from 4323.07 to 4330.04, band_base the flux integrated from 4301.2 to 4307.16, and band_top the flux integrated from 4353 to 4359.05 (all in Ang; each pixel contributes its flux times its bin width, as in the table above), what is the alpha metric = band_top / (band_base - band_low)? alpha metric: -2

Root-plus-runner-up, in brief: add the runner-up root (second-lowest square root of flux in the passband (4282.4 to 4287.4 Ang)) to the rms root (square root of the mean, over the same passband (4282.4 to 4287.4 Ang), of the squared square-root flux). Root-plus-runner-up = 3.8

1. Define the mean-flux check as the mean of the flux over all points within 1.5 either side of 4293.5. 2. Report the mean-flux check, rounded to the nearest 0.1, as 3.4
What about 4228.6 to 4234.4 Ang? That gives 4.1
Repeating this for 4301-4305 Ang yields 2.7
